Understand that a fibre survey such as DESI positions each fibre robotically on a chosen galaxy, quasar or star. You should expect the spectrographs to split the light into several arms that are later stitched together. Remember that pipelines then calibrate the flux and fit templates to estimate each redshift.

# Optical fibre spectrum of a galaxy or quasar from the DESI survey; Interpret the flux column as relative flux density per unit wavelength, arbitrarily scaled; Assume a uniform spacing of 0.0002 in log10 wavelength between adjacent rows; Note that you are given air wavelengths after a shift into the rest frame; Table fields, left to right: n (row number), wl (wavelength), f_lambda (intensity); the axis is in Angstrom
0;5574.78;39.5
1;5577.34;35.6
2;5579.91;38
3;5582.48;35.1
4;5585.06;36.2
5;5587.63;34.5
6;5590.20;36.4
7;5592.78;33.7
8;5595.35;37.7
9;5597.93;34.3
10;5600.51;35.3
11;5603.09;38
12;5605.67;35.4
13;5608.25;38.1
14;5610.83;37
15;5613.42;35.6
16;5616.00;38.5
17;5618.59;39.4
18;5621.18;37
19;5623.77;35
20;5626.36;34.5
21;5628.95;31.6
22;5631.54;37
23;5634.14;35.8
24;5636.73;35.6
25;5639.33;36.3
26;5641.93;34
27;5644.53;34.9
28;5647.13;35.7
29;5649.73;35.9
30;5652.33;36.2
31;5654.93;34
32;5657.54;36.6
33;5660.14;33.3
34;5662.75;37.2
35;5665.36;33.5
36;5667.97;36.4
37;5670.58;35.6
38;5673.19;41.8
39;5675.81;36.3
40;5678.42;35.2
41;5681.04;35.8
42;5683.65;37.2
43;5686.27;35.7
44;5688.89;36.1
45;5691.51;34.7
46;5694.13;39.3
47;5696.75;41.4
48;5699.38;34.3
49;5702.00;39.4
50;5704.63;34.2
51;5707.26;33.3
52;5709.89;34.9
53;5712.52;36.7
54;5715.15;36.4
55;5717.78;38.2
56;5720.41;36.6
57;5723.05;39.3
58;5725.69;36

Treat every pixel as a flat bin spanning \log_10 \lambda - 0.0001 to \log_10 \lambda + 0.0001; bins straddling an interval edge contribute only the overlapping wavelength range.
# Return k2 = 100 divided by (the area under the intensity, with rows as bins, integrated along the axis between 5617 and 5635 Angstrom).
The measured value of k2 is 0.155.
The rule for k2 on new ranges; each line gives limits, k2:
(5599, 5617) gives 0.151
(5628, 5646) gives 0.158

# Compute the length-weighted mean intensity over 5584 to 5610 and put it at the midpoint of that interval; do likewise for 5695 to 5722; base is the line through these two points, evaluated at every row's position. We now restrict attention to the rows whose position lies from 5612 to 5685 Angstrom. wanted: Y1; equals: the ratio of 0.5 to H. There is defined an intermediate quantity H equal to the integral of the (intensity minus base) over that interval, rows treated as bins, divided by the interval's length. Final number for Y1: -1.4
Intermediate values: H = -0.3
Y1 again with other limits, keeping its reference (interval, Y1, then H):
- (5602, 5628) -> 0.7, 0.7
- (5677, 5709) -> -3.1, -0.2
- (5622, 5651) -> -0.5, -1.1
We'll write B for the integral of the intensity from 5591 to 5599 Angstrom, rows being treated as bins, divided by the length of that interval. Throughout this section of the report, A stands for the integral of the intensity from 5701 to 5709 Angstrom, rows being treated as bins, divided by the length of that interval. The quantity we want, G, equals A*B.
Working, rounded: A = 35.4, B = 35.3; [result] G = 1251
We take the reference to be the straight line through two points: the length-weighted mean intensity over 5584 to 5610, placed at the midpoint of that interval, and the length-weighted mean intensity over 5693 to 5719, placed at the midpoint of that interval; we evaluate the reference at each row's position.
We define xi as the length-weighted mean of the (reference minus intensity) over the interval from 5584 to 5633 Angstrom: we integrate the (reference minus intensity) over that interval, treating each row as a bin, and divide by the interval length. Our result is 0.0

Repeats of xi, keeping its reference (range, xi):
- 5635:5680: 0.6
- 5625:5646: 1.3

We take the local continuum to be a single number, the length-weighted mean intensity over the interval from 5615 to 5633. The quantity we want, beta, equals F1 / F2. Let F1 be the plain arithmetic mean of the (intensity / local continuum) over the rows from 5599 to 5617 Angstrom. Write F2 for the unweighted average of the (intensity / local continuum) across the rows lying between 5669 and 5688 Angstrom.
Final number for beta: 1.00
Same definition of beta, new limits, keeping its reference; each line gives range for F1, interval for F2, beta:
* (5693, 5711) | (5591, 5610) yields 1.02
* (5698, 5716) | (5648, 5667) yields 1.01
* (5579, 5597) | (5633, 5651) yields 1.01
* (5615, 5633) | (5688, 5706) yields 0.98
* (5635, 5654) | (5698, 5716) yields 1.00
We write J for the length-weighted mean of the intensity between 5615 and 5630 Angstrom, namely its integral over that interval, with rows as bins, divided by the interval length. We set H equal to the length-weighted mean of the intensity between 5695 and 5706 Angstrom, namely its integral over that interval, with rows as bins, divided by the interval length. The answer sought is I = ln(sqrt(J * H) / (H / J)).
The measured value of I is 3.57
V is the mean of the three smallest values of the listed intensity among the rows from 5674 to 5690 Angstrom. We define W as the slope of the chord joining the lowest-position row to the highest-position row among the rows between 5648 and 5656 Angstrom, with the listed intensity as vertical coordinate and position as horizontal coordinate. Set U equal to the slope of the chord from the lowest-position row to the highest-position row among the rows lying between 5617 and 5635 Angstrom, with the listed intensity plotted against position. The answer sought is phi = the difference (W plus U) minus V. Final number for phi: -36.2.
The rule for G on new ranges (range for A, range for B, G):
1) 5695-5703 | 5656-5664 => 1368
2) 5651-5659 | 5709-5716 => 1283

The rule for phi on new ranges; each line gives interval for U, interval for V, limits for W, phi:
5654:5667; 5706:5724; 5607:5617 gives -34.9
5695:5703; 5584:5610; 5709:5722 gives -34.4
